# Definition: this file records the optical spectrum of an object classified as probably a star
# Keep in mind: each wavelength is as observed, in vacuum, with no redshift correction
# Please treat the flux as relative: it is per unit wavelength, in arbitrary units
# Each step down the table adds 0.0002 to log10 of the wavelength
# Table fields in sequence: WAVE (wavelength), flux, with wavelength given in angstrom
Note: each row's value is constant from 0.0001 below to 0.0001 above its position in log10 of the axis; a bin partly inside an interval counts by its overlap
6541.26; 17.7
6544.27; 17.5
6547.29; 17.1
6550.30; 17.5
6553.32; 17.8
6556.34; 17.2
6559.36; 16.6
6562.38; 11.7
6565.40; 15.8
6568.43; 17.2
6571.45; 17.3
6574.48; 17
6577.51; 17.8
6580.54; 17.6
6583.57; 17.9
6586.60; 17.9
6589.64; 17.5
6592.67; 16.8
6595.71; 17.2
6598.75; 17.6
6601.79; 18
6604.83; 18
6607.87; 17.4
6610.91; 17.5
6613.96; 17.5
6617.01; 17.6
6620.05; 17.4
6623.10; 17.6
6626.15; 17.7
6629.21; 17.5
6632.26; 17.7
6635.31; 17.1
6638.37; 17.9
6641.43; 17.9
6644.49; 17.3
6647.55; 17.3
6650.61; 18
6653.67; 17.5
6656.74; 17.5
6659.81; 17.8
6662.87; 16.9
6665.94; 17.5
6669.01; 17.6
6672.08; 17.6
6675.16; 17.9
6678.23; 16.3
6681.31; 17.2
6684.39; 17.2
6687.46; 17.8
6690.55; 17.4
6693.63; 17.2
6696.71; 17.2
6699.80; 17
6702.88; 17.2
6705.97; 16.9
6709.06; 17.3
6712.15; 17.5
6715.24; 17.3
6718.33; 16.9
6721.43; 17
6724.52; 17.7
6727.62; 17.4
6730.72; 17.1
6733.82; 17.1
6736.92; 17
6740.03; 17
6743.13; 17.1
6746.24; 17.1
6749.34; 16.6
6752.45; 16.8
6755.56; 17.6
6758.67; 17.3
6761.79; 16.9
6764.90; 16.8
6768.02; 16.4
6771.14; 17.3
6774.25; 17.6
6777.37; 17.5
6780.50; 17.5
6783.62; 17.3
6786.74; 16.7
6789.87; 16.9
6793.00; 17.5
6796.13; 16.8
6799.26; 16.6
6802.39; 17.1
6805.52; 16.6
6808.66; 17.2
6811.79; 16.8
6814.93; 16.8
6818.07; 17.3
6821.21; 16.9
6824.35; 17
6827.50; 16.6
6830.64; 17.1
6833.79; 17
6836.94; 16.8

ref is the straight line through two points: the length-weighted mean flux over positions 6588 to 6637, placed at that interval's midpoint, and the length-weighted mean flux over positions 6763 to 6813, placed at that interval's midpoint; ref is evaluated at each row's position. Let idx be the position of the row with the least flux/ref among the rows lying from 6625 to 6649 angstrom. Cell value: 6635.31 angstrom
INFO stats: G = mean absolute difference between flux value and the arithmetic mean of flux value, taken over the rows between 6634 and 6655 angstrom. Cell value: 0.31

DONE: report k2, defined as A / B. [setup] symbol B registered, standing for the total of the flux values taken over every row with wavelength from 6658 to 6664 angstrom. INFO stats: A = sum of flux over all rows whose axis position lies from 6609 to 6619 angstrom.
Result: 1.5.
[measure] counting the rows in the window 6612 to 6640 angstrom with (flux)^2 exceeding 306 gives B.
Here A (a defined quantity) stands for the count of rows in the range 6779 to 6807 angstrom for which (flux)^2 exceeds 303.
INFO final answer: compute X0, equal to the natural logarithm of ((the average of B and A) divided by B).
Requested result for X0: -0.4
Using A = 2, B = 7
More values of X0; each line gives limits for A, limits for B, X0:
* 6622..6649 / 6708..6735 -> 0.7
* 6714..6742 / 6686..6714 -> -0.3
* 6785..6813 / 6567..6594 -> -0.5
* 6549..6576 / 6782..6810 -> 0.4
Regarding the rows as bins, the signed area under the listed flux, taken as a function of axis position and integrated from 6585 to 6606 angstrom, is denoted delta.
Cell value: 369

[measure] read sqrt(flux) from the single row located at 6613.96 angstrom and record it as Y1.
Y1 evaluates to 4.18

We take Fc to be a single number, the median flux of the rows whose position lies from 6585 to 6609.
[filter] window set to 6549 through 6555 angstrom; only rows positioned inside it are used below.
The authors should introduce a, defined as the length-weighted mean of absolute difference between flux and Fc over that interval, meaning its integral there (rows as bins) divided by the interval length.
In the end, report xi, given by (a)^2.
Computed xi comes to 0.03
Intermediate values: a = 0.2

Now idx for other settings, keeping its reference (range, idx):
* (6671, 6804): 6678.23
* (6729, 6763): 6749.34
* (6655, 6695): 6678.23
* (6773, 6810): 6799.26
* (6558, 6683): 6562.38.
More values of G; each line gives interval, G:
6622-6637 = 0.18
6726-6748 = 0.08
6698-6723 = 0.19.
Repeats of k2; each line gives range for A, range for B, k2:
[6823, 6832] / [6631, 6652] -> 0.4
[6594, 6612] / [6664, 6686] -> 0.9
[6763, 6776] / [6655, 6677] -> 0.6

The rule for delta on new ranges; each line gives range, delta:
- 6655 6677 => 386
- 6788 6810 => 373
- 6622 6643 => 370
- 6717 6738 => 361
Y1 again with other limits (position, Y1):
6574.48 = 4.12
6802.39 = 4.14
